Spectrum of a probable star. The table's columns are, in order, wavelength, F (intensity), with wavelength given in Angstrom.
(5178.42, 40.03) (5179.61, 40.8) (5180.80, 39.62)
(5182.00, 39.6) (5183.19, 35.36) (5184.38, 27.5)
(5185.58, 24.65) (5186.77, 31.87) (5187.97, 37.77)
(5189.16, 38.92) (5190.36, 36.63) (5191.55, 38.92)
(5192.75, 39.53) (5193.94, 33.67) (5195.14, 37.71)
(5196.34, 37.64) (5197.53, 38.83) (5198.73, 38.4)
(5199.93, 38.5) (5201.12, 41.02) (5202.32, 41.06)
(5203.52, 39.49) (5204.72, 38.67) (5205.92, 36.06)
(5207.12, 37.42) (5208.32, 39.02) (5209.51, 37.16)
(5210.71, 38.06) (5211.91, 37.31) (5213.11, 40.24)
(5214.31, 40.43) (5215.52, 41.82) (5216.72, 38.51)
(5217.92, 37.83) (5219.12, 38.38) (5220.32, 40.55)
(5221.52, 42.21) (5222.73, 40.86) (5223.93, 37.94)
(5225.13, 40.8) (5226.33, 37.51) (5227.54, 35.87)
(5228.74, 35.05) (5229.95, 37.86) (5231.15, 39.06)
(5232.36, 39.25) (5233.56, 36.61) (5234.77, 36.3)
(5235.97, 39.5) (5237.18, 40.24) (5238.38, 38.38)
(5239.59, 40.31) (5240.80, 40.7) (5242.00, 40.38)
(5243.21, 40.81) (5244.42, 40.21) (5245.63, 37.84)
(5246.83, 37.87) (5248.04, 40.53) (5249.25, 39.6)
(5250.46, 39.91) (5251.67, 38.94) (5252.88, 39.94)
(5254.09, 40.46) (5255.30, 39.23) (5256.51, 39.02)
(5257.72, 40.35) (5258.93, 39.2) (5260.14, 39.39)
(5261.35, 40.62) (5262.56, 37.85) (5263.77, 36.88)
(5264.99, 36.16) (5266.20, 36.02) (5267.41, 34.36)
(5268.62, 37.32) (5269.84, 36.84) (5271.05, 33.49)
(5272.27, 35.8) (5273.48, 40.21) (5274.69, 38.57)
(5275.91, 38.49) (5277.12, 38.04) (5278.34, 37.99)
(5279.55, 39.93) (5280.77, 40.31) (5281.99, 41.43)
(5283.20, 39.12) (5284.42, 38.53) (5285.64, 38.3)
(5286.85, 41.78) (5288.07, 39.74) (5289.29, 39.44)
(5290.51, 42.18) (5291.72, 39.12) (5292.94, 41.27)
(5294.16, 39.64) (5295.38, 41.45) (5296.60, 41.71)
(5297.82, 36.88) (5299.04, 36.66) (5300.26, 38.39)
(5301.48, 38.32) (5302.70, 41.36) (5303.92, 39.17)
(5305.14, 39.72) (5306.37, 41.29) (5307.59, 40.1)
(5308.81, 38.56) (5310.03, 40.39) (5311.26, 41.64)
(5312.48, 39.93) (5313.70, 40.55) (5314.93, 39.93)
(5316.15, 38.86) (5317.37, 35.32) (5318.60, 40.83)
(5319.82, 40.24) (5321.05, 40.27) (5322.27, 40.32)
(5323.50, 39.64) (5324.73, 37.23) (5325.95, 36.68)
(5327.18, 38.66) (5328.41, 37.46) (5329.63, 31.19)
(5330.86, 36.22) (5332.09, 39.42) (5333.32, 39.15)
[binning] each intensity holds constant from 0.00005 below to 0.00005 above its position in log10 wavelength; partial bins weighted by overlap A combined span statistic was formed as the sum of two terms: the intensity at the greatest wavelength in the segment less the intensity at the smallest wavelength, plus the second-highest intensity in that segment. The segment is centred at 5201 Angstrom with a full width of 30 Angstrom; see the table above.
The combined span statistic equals 51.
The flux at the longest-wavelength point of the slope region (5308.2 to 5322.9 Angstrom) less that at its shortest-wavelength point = 2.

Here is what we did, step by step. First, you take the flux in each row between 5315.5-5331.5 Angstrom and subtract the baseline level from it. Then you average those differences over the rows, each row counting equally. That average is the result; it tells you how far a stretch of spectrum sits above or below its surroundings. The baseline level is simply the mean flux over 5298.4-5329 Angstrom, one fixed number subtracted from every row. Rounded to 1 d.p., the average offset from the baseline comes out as -1.3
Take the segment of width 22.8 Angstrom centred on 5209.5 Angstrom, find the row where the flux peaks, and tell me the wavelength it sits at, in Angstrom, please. 5215.52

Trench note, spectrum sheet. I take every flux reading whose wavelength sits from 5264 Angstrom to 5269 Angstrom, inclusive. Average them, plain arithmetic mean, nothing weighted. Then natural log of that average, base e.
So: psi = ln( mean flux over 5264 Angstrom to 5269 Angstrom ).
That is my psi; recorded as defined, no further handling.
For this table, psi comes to 3.58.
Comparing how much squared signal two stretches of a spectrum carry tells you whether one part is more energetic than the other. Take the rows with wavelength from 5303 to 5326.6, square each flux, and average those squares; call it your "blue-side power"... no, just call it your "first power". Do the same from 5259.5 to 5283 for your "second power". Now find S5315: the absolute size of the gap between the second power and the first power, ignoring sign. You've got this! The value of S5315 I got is 124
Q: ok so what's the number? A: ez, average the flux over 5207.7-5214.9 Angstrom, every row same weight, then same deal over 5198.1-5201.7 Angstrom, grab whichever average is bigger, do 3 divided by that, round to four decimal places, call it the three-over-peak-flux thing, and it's 0.0763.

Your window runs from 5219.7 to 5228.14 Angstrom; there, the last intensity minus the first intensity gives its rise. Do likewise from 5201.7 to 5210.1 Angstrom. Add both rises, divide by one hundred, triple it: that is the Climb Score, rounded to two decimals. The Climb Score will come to -0.26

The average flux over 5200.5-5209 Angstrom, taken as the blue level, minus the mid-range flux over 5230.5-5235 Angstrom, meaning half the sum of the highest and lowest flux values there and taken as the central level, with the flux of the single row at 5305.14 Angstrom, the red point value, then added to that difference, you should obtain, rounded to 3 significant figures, 40.9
